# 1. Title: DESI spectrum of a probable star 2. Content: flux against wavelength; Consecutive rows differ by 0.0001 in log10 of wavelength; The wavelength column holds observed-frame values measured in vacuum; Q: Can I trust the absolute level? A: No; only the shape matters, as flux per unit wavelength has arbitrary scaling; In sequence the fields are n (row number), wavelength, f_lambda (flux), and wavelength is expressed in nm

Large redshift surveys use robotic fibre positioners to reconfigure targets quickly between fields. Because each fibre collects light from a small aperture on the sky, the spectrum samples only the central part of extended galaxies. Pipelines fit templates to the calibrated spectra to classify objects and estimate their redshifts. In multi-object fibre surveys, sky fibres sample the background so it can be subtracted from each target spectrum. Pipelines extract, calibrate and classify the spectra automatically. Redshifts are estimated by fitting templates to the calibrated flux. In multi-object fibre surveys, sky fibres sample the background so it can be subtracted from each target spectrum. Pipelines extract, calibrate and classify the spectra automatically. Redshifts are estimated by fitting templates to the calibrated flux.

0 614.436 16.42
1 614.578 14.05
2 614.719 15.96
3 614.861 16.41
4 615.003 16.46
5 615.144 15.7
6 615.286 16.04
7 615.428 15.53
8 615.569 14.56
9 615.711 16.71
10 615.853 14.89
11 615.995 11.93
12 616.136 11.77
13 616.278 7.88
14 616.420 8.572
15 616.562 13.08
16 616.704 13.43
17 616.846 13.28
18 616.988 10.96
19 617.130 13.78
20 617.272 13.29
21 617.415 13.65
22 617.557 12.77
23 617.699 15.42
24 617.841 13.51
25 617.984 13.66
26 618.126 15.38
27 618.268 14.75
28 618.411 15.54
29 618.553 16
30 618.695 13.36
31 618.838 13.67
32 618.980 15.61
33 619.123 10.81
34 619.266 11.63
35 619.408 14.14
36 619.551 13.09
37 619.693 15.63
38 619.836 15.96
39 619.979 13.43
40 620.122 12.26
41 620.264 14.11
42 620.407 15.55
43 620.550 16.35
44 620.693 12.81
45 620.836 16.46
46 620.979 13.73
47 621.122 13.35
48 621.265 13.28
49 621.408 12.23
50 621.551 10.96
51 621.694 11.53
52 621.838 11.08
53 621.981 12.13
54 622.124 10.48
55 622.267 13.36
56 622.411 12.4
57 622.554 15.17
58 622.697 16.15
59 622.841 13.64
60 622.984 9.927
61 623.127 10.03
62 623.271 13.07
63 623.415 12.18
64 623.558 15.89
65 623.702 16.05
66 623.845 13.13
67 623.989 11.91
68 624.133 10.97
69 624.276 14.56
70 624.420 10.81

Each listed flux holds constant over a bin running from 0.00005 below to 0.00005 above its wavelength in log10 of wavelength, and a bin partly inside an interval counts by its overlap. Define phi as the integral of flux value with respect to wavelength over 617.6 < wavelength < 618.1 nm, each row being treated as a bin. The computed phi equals 7.1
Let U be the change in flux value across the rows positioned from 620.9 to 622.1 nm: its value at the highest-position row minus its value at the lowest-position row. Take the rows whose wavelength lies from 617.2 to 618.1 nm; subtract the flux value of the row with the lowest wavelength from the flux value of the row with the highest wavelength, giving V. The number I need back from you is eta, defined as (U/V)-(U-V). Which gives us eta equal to -2.4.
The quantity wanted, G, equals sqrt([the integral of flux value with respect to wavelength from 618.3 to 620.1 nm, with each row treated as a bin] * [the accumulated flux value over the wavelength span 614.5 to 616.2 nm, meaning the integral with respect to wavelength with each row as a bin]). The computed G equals 25.4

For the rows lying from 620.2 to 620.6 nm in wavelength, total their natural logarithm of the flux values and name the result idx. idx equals 8.19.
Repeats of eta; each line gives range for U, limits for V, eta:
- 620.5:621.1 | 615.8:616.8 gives 3.0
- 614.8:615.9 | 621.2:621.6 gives -0.1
